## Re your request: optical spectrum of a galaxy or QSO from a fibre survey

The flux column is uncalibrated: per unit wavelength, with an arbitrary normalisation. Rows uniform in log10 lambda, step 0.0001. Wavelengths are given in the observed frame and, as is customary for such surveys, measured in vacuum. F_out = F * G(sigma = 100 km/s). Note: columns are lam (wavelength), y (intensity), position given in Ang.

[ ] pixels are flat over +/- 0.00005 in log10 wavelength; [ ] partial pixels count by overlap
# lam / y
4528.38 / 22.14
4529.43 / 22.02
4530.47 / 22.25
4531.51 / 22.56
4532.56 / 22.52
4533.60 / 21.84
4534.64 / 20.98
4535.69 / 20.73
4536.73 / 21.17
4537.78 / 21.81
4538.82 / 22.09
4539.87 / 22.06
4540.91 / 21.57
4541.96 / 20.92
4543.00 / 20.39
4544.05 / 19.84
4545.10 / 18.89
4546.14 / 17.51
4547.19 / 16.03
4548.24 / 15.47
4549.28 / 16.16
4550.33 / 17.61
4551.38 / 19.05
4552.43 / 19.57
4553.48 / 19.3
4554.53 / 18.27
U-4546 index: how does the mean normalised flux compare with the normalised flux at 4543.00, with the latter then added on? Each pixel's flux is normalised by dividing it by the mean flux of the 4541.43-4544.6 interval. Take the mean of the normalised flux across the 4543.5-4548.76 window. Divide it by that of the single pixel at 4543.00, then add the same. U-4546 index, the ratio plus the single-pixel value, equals 1.86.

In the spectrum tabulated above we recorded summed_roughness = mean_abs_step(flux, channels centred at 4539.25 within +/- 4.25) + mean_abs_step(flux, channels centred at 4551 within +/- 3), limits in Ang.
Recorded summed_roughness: 1.31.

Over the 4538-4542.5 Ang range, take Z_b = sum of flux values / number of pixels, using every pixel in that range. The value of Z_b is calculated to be 21.7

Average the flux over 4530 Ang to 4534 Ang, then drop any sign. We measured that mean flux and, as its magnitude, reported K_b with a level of 22.3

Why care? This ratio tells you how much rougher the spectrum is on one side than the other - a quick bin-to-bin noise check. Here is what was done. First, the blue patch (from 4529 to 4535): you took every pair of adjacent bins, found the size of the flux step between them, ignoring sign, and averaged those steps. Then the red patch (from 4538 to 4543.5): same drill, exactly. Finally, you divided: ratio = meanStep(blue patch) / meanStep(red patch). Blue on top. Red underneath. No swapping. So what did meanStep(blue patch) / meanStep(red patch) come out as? 1.00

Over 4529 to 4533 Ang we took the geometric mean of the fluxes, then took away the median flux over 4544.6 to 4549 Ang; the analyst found 6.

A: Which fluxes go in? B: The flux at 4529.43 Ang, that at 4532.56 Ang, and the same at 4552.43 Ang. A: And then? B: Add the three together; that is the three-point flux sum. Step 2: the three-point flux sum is 64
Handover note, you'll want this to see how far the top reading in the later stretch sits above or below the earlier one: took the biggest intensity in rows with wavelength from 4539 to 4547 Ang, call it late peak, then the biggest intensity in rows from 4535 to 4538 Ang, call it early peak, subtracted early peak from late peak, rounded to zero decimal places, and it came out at 0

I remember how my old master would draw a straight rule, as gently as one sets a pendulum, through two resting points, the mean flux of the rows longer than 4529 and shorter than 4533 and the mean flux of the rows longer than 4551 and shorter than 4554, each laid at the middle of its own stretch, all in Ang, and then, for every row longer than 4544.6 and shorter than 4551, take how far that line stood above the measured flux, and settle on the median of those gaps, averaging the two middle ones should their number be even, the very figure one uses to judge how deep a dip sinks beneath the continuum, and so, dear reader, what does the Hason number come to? 3.1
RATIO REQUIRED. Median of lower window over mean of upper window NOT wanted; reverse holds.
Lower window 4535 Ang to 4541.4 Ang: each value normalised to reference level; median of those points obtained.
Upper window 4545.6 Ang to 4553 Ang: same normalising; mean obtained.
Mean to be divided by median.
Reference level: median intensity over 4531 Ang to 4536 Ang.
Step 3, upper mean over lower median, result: 0.80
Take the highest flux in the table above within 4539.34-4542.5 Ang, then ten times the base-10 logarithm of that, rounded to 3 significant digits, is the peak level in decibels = 13.4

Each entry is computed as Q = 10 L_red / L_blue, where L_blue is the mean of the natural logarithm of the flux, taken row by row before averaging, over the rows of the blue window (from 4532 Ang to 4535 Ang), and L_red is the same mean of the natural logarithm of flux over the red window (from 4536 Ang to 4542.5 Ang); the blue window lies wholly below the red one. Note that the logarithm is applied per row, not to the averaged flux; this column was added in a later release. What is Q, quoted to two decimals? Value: 9.97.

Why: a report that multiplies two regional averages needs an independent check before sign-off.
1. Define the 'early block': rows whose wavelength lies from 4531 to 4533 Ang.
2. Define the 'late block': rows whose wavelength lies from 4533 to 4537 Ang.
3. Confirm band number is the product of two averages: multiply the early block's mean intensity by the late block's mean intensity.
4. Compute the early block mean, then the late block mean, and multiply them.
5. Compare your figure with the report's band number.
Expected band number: 477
